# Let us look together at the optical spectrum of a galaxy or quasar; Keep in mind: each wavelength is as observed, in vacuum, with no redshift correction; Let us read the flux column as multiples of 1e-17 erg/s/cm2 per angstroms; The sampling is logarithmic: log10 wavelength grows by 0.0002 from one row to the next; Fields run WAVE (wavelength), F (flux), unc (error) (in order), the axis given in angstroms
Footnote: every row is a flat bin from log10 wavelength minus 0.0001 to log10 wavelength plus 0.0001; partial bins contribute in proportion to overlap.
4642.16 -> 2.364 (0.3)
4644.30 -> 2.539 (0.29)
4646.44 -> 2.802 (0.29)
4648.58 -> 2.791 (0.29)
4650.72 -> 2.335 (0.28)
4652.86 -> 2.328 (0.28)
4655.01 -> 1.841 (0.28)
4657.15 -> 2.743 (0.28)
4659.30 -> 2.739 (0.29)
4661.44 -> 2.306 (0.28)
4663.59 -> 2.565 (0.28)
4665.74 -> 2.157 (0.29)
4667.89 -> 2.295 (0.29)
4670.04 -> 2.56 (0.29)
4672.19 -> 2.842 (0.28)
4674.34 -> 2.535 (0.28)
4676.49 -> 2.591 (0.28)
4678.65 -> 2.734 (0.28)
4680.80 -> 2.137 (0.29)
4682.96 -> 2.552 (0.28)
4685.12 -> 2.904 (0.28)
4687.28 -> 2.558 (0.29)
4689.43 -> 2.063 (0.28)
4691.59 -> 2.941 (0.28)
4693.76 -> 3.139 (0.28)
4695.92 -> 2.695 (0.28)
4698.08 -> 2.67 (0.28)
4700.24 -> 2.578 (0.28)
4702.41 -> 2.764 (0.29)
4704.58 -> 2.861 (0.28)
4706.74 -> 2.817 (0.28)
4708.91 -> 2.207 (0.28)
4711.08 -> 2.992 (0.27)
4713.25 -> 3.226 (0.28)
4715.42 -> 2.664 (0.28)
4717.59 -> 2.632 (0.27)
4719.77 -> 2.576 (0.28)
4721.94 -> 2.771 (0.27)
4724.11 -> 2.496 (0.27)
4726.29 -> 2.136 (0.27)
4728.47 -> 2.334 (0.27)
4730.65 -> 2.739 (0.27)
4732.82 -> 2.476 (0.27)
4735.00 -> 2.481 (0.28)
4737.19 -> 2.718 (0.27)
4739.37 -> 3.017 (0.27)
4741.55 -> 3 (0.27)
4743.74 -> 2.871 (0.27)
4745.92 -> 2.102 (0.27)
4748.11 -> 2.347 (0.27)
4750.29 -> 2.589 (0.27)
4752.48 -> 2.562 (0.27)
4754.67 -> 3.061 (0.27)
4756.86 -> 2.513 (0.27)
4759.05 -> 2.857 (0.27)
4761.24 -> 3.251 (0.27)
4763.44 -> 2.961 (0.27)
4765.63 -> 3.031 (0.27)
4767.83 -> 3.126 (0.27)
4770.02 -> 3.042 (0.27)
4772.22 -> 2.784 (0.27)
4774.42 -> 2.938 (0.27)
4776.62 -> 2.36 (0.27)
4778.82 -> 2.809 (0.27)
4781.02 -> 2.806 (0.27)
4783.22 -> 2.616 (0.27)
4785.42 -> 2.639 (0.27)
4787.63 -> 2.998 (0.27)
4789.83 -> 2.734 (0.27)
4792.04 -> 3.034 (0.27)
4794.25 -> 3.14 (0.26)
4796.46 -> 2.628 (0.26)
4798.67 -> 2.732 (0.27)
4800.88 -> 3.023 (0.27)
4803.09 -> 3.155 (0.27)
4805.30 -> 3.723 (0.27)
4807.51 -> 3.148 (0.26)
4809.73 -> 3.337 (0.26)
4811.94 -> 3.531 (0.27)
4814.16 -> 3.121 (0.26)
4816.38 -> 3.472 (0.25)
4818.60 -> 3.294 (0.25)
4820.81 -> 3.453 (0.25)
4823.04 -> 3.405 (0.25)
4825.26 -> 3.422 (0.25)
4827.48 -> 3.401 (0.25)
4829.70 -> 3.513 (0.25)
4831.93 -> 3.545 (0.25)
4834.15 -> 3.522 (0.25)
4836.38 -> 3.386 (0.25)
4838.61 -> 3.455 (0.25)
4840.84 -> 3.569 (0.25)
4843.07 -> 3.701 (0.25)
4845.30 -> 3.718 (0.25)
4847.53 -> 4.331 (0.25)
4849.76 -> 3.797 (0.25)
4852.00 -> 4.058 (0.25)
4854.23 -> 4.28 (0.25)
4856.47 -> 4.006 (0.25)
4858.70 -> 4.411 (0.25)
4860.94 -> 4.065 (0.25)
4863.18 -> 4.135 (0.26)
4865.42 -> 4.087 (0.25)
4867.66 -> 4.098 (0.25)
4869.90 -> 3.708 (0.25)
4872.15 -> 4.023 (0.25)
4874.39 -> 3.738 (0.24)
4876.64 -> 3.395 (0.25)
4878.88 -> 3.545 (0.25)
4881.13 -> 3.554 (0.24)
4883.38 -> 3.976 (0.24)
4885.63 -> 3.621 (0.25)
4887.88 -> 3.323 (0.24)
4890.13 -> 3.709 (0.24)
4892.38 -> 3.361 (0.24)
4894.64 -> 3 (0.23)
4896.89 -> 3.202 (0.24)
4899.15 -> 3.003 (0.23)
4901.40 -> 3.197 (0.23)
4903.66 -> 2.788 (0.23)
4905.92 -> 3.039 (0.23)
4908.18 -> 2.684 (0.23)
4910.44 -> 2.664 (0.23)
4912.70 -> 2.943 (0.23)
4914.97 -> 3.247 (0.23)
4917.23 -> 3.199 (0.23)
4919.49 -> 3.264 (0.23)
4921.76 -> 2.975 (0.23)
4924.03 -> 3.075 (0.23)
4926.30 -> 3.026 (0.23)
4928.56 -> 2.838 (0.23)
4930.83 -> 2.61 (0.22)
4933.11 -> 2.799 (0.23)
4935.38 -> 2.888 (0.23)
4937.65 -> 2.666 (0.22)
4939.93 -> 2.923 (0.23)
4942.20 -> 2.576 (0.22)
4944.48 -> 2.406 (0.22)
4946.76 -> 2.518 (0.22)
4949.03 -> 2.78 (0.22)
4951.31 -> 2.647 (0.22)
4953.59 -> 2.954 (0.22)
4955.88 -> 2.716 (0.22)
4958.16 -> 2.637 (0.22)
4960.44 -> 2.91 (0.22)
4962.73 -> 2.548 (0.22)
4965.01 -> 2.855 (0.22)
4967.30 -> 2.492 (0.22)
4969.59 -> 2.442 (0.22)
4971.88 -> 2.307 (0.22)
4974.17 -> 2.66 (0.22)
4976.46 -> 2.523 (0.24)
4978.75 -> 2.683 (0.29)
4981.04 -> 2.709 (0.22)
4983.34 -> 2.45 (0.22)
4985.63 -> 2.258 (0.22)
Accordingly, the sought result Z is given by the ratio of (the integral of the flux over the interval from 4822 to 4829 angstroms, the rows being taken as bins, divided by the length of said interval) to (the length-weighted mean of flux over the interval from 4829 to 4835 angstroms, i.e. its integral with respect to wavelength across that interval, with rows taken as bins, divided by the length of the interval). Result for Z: 0.97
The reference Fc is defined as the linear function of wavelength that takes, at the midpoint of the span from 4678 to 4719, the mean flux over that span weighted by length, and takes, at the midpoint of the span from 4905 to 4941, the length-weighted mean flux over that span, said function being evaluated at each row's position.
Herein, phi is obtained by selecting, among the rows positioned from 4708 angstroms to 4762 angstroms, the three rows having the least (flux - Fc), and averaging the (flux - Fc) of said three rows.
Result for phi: -0.57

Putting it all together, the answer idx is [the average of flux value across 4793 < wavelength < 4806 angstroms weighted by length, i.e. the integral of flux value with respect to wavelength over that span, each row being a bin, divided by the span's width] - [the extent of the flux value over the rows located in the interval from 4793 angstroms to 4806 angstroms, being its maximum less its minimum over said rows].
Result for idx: 2.0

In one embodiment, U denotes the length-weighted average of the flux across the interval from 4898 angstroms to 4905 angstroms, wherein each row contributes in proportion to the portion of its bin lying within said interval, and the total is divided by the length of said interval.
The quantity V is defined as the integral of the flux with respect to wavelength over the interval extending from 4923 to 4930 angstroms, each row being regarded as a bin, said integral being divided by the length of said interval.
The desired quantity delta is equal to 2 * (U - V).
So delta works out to 0.1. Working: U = 3.00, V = 2.97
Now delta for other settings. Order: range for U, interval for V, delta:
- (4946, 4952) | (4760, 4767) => -0.8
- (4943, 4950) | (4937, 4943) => -0.3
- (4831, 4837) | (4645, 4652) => 1.7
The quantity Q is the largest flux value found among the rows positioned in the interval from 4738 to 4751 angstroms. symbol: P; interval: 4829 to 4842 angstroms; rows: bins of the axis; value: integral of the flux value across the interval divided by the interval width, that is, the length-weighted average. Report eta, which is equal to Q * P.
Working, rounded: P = 3.50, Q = 3.017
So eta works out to 10.5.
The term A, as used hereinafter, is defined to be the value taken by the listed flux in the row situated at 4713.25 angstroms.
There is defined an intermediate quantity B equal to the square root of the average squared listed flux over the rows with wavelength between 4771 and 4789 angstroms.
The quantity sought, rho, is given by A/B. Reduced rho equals 1.17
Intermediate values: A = 3.226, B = 2.75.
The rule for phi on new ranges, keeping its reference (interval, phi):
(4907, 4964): -0.47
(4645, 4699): -0.65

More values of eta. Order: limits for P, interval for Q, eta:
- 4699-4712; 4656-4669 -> 7.4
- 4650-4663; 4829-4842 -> 8.5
